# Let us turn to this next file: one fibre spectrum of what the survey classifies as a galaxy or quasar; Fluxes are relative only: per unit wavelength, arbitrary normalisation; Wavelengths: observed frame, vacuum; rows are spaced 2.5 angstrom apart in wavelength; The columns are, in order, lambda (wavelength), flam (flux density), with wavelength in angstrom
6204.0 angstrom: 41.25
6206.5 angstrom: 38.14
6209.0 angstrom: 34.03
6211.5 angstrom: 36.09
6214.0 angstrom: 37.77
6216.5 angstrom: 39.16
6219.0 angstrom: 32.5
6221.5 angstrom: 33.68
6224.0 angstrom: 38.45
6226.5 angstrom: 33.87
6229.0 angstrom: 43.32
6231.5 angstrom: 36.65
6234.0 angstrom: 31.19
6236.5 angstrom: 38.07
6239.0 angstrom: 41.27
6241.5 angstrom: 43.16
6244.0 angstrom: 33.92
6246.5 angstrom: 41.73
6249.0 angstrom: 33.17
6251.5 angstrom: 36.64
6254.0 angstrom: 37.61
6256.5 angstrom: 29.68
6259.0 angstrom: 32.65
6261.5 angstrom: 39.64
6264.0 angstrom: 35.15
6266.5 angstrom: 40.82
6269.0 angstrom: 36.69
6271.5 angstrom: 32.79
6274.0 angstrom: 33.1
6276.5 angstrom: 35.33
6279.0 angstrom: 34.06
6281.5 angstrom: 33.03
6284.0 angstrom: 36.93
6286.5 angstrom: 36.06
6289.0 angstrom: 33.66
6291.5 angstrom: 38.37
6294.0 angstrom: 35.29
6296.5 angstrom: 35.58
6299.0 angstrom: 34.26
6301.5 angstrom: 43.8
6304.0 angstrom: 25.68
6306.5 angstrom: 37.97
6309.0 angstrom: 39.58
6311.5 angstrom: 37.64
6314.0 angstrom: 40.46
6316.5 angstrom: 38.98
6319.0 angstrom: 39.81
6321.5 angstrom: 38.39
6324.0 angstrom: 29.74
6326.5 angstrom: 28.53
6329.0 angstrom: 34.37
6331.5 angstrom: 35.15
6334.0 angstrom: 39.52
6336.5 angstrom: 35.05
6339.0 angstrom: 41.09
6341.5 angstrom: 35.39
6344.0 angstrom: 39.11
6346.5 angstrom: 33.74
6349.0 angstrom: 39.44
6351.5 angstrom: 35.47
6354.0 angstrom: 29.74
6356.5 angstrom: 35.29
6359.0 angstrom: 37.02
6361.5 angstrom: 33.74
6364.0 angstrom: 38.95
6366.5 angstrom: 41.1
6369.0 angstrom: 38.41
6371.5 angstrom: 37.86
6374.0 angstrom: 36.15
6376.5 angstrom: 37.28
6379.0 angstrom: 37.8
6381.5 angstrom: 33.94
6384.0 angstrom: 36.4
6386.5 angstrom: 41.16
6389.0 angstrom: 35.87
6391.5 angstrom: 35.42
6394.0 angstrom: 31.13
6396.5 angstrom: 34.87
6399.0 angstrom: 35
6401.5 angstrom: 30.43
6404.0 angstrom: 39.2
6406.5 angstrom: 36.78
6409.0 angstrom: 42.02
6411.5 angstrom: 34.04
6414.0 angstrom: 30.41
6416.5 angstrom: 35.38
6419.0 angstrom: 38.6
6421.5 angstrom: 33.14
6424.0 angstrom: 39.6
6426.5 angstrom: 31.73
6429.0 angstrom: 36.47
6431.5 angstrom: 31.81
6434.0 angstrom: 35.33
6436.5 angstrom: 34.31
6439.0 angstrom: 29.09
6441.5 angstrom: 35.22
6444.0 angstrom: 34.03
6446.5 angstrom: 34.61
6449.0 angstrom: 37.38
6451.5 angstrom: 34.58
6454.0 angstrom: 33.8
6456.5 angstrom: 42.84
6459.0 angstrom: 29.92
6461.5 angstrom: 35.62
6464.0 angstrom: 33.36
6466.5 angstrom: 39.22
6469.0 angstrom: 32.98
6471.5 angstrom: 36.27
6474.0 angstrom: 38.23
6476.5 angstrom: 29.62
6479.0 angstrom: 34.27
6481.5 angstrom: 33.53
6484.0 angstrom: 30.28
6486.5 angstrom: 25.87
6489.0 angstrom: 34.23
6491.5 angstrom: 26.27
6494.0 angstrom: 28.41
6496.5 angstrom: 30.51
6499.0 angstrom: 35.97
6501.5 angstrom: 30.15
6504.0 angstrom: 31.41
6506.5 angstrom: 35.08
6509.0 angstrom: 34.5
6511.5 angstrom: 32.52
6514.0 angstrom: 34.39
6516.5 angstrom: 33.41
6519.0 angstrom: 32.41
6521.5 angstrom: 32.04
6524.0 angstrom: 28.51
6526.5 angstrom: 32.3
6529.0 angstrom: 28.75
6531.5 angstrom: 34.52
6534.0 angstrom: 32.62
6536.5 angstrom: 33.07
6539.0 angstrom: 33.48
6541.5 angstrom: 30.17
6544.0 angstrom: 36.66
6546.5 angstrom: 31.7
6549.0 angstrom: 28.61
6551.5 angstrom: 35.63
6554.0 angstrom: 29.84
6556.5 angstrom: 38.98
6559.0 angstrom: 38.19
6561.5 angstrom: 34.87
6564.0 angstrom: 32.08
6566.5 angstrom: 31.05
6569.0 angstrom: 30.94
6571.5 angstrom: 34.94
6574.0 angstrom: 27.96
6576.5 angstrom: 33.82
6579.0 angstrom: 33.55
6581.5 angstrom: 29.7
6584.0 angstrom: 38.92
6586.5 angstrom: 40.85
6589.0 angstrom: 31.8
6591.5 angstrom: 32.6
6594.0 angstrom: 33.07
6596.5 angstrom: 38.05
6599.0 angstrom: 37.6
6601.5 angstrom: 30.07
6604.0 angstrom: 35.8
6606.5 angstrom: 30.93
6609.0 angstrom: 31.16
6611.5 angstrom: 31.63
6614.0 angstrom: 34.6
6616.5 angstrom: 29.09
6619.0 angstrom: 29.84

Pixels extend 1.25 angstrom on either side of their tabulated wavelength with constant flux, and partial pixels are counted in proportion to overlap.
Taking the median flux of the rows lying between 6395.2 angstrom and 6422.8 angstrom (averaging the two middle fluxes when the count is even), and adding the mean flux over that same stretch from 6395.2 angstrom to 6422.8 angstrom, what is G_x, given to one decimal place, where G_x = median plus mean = 70.4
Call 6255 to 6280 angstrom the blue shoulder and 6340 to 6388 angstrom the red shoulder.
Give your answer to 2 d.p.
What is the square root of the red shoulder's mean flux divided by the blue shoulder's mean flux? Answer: 1.02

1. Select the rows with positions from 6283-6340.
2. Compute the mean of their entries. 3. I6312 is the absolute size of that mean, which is 36.3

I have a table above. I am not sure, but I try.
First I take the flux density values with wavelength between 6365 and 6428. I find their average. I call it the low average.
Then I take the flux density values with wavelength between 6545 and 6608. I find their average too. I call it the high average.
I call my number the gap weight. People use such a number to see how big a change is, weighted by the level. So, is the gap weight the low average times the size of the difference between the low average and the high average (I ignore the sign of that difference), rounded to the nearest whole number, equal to 90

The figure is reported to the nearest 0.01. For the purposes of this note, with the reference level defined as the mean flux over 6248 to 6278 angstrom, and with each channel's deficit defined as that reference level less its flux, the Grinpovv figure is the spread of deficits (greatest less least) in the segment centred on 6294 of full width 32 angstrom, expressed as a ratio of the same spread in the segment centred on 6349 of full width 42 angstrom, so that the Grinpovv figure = 1.60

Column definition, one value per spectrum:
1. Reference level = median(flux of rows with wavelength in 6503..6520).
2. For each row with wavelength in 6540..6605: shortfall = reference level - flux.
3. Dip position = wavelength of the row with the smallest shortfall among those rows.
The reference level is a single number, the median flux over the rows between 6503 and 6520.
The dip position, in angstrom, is 6586.5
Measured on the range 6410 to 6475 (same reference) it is 6456.5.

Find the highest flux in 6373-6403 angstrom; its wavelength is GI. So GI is 6386.5 angstrom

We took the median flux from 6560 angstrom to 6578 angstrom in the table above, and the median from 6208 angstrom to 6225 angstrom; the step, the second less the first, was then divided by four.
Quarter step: 1.00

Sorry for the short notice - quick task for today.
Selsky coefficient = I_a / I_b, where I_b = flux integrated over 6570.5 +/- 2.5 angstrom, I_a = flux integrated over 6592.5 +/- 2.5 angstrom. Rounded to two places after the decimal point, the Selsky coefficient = 1.00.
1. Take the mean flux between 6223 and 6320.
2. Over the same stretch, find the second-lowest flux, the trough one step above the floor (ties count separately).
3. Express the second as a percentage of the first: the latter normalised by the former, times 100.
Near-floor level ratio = 81.2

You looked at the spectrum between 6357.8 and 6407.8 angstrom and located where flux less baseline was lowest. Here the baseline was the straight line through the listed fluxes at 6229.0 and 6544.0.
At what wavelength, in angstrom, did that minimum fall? 6401.5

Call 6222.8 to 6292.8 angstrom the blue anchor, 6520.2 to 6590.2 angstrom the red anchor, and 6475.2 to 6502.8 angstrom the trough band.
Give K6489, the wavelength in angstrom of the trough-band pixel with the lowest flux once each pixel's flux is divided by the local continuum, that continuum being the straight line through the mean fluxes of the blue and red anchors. 6486.5 angstrom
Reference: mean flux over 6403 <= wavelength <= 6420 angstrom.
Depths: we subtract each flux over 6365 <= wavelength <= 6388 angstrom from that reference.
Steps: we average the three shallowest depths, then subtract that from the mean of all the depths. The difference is 2.4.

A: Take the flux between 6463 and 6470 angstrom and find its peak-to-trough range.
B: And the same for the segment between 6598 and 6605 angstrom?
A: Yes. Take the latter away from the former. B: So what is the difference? -1.3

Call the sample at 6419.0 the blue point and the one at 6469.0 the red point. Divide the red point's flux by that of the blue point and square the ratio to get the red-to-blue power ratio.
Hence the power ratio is 0.73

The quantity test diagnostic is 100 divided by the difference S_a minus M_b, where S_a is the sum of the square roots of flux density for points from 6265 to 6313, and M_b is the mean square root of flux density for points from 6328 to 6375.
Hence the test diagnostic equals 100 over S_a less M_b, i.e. 0.930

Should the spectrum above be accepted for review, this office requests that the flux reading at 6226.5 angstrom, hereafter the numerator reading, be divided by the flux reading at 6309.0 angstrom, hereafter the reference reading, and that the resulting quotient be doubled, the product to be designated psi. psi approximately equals 1.71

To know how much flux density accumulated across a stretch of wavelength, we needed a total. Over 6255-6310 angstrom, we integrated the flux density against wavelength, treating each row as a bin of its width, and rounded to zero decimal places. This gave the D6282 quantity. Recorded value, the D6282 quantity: 1950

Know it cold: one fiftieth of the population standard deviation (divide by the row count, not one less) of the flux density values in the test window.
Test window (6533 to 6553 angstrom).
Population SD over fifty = 0.050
